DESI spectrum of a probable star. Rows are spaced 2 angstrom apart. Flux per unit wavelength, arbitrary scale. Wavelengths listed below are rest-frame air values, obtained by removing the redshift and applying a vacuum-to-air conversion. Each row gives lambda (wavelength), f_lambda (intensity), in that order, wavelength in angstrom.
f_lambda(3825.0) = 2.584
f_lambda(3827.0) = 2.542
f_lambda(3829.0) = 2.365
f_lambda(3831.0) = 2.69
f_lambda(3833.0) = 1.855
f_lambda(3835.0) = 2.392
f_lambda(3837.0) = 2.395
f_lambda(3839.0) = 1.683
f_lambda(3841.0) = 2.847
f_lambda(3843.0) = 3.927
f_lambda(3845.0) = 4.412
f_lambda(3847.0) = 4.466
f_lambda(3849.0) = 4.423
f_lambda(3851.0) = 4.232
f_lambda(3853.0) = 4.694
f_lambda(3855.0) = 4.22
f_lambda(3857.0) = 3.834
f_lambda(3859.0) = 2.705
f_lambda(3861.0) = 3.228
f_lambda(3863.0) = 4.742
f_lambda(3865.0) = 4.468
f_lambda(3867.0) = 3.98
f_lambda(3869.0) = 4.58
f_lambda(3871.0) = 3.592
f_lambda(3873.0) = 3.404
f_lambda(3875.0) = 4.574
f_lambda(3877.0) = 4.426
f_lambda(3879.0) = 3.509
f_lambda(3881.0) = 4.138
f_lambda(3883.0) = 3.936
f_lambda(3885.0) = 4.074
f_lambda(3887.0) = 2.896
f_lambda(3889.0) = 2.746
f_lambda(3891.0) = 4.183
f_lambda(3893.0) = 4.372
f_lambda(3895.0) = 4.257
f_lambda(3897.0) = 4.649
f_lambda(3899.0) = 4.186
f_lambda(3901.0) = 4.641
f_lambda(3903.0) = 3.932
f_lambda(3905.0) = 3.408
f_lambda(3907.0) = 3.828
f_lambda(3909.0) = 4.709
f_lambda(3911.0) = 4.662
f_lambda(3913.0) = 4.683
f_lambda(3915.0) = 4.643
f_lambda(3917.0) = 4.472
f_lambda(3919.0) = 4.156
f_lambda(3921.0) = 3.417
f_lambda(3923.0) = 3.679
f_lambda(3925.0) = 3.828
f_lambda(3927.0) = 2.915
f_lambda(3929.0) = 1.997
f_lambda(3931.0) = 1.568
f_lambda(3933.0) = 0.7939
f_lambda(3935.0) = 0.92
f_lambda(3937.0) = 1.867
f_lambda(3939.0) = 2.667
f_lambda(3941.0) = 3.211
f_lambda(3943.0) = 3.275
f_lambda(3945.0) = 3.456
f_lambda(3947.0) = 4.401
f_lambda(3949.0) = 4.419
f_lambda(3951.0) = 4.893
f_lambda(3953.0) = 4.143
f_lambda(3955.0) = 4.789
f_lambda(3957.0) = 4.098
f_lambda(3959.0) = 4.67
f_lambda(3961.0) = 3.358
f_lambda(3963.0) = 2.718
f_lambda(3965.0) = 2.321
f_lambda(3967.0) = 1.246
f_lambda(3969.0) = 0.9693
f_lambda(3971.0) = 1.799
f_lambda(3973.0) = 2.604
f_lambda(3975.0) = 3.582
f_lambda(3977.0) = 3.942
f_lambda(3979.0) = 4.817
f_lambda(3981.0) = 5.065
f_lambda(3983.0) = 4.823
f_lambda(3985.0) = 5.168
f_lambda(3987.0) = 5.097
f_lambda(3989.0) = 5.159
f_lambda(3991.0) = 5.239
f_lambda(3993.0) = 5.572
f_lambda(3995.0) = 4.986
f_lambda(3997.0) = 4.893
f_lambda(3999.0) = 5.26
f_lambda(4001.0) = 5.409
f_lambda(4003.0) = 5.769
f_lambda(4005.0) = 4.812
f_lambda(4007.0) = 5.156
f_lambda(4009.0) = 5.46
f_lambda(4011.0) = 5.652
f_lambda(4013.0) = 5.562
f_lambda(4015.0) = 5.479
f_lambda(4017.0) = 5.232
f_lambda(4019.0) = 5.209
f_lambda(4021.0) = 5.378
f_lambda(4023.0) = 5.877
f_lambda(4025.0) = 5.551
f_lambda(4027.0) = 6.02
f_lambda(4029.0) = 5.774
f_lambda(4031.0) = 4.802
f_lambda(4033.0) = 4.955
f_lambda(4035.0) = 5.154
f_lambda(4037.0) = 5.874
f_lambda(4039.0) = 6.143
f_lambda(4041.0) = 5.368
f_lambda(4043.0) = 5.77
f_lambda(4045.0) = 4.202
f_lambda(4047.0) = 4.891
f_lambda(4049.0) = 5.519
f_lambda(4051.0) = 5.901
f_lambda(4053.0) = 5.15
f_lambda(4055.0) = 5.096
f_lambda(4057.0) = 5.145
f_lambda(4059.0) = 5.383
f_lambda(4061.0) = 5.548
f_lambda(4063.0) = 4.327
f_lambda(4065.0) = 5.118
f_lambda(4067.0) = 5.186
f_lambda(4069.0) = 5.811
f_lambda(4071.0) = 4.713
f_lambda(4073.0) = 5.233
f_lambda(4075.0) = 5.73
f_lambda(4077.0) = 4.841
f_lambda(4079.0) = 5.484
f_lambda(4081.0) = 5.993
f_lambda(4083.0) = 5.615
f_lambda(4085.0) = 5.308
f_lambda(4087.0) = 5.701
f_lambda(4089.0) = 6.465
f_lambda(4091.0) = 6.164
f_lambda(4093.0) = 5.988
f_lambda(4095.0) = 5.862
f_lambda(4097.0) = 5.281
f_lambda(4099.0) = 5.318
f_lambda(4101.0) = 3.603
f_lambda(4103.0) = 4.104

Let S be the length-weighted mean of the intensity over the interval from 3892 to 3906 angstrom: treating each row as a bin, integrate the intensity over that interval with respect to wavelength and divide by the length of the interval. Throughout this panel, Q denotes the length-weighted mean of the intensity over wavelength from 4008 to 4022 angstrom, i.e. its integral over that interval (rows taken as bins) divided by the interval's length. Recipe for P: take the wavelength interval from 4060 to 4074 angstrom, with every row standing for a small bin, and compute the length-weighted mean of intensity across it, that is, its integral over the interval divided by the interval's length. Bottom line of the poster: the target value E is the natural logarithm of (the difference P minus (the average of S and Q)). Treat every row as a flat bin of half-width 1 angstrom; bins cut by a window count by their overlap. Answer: -1.15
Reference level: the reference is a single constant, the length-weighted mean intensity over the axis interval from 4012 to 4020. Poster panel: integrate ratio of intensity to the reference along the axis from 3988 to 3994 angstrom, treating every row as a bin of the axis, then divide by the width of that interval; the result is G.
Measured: 1.0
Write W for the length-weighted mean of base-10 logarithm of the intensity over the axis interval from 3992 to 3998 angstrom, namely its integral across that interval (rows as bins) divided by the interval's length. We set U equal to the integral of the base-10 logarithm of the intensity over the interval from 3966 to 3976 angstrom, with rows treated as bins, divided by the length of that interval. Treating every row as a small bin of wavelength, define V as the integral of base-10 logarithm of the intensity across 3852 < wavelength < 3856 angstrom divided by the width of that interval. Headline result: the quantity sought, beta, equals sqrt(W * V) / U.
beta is 2.6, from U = 0.26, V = 0.65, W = 0.71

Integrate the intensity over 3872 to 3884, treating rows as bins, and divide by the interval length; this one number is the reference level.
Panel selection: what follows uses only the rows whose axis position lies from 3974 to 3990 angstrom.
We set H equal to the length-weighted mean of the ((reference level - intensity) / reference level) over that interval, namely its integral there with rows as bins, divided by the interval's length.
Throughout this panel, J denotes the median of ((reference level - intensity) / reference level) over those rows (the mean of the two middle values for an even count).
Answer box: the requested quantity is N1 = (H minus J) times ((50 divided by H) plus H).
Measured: -17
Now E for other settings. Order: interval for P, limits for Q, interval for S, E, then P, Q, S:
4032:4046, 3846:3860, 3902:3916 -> 0.16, 5.4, 4.1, 4.3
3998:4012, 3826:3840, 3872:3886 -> 0.80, 5.4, 2.3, 4.0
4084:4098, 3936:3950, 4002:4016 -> 0.37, 5.8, 3.3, 5.4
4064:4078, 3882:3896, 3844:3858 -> 0.17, 5.2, 3.8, 4.3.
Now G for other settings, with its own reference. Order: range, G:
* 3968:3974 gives 0.3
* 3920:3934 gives 0.5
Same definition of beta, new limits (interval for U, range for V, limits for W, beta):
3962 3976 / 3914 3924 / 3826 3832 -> 1.6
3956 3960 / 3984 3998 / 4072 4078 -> 1.1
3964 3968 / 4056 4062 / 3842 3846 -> 2.9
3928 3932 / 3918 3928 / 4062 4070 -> 2.5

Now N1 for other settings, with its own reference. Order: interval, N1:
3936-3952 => -17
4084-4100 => -1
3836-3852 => 59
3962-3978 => 2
